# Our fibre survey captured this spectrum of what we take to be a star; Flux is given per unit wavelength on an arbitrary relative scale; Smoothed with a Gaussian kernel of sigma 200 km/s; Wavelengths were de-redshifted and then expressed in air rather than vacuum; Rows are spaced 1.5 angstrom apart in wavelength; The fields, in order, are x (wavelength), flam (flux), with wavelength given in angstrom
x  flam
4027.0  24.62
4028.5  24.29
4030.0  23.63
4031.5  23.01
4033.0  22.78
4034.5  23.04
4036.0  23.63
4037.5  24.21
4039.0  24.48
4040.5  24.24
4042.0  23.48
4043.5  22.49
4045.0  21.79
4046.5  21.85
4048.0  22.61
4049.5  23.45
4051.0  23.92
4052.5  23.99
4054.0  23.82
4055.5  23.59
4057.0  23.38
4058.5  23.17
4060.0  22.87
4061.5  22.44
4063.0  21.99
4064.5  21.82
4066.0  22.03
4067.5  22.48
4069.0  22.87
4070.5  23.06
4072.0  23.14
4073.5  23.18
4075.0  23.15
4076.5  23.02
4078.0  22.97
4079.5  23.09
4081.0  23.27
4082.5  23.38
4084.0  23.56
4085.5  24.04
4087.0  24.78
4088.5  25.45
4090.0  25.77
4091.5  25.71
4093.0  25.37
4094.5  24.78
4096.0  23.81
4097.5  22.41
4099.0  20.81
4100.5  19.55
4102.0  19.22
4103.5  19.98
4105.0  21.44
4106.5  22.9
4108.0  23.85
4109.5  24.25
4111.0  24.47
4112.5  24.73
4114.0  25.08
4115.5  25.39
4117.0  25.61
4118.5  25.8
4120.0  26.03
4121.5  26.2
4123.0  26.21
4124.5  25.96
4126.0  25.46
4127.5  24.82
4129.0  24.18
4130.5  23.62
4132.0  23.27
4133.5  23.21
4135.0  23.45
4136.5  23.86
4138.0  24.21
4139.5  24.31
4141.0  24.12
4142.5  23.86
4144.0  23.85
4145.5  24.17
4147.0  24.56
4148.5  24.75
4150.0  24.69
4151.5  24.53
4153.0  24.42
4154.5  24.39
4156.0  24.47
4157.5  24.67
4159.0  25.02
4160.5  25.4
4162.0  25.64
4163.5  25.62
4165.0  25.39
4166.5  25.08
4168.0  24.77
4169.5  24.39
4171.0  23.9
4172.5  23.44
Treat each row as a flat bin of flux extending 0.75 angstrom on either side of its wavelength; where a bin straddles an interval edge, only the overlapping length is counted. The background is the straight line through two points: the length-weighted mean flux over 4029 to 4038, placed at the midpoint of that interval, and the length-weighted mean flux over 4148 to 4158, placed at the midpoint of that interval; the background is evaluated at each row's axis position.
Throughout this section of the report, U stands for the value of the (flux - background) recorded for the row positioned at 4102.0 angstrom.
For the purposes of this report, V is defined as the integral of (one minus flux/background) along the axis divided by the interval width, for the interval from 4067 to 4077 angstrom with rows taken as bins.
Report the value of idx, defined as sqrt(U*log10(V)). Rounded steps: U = -4.8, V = 0.032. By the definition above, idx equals 2.7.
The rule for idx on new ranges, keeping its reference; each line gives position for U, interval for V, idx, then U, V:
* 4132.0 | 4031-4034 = 1.3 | -1.1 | 0.020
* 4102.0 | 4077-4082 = 2.7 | -4.8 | 0.030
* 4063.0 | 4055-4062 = 1.7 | -1.7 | 0.023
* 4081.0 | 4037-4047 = 1.1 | -0.6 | 0.010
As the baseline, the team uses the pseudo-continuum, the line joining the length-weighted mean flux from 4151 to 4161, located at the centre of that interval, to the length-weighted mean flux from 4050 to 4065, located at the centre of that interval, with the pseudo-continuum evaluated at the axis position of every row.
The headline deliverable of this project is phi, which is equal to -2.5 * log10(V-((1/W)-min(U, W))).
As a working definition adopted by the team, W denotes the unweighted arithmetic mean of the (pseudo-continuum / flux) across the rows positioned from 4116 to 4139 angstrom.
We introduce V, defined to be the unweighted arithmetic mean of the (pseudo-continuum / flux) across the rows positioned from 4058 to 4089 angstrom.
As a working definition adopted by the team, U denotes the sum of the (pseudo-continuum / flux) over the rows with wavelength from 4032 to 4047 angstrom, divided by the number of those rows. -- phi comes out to 0.03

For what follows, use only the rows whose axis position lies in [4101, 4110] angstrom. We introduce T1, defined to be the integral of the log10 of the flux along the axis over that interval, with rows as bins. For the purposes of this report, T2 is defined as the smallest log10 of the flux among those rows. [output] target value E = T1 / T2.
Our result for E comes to 9.373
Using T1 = 12.0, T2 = 1.28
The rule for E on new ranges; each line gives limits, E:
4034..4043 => 9.096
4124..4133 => 9.142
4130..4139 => 9.050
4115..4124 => 9.054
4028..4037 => 9.076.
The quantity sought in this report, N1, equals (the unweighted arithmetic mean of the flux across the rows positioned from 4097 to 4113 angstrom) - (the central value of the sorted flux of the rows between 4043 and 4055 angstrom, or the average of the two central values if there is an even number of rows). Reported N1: -0.9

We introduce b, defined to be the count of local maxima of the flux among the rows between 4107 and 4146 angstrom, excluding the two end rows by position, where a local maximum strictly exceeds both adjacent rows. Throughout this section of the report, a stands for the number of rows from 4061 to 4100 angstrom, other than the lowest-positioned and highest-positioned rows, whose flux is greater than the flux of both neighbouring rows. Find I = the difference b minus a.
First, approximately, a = 2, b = 2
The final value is 0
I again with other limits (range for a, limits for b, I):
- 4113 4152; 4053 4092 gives -1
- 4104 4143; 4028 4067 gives 0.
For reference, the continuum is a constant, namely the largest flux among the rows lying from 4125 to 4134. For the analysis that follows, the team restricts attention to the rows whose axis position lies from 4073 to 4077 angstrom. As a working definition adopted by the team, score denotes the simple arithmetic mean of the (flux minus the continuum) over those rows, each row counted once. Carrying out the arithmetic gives -2.3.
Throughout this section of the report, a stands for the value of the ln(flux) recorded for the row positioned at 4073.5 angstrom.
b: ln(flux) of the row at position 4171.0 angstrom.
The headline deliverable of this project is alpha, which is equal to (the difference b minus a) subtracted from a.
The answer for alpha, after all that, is 3.11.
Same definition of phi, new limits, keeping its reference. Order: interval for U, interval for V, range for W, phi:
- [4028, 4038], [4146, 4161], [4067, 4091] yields 0.04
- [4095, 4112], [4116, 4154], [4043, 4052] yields -0.02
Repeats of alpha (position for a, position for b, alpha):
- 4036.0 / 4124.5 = 3.07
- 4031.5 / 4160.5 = 3.04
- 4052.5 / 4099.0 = 3.32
